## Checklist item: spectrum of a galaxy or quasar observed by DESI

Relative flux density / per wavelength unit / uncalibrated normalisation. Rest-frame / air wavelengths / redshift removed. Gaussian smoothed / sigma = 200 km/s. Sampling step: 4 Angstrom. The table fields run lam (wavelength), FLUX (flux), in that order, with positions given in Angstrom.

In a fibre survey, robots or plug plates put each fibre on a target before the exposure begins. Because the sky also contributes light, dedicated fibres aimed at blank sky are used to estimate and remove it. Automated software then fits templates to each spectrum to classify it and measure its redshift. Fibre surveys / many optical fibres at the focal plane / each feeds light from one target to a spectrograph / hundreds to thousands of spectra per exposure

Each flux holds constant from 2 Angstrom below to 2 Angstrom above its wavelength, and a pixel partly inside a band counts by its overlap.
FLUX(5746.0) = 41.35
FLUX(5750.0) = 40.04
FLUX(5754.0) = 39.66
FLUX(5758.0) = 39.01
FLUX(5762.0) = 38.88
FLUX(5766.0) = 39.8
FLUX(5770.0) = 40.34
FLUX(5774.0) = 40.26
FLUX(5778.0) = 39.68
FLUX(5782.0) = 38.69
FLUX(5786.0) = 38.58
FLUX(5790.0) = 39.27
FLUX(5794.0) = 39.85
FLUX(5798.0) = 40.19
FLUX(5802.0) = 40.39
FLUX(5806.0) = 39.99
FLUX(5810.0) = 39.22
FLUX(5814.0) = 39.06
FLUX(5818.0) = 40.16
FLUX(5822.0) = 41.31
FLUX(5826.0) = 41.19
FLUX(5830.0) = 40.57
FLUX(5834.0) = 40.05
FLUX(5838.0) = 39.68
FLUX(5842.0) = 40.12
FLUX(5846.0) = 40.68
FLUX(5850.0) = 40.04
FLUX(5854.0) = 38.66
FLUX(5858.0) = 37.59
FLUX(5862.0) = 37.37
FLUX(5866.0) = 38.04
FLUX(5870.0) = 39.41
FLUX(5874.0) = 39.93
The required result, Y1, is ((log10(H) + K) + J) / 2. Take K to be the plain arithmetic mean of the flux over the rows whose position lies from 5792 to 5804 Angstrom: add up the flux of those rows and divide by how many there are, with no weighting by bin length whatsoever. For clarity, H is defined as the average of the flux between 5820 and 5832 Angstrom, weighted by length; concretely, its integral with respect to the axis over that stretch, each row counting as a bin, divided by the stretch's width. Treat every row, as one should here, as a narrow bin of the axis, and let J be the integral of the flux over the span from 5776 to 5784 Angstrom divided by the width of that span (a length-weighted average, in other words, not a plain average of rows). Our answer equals 40.5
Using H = 41.0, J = 39.2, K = 40.1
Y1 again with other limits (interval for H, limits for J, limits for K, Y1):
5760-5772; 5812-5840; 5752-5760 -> 40.6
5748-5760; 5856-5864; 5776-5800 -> 39.2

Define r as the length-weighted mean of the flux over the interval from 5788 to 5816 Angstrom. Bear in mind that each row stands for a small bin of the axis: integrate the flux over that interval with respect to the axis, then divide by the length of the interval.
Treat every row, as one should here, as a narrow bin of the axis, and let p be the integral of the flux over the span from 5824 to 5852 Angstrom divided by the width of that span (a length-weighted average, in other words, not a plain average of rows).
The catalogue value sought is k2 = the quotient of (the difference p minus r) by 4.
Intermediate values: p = 40.3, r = 39.7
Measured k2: 0.16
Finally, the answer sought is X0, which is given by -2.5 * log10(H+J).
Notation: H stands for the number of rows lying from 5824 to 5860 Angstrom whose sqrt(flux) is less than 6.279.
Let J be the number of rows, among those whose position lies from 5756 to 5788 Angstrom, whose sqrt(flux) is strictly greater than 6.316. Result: -1.51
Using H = 2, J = 2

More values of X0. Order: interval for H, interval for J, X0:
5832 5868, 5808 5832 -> -2.26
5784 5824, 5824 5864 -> -2.50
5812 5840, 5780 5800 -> -0.75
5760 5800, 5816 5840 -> -2.39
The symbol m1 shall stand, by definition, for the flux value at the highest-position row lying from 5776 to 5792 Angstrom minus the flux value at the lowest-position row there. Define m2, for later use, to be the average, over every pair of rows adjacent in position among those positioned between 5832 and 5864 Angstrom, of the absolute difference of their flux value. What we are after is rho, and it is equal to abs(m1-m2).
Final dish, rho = 1.1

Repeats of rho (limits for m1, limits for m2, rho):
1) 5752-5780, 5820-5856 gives 0.6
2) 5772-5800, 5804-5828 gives 0.7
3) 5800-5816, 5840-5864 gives 2.1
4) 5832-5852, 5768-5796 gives 0.5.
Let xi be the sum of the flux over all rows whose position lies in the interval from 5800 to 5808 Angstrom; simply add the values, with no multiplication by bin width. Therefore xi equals 80.4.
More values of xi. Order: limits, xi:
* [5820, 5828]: 82.5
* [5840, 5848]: 80.8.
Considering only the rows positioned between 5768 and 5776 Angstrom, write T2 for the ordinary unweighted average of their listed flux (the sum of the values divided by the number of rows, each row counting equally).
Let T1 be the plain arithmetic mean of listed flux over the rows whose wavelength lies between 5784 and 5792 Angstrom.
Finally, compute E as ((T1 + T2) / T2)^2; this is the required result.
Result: 3.86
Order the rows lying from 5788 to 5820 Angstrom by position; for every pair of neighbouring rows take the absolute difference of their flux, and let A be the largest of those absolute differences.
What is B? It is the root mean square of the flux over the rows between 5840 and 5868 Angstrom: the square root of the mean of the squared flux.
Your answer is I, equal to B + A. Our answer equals 40.0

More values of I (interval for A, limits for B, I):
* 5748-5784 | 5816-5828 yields 41.9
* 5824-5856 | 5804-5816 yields 40.8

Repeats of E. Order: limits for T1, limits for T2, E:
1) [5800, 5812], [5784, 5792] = 4.10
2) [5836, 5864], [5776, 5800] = 3.98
